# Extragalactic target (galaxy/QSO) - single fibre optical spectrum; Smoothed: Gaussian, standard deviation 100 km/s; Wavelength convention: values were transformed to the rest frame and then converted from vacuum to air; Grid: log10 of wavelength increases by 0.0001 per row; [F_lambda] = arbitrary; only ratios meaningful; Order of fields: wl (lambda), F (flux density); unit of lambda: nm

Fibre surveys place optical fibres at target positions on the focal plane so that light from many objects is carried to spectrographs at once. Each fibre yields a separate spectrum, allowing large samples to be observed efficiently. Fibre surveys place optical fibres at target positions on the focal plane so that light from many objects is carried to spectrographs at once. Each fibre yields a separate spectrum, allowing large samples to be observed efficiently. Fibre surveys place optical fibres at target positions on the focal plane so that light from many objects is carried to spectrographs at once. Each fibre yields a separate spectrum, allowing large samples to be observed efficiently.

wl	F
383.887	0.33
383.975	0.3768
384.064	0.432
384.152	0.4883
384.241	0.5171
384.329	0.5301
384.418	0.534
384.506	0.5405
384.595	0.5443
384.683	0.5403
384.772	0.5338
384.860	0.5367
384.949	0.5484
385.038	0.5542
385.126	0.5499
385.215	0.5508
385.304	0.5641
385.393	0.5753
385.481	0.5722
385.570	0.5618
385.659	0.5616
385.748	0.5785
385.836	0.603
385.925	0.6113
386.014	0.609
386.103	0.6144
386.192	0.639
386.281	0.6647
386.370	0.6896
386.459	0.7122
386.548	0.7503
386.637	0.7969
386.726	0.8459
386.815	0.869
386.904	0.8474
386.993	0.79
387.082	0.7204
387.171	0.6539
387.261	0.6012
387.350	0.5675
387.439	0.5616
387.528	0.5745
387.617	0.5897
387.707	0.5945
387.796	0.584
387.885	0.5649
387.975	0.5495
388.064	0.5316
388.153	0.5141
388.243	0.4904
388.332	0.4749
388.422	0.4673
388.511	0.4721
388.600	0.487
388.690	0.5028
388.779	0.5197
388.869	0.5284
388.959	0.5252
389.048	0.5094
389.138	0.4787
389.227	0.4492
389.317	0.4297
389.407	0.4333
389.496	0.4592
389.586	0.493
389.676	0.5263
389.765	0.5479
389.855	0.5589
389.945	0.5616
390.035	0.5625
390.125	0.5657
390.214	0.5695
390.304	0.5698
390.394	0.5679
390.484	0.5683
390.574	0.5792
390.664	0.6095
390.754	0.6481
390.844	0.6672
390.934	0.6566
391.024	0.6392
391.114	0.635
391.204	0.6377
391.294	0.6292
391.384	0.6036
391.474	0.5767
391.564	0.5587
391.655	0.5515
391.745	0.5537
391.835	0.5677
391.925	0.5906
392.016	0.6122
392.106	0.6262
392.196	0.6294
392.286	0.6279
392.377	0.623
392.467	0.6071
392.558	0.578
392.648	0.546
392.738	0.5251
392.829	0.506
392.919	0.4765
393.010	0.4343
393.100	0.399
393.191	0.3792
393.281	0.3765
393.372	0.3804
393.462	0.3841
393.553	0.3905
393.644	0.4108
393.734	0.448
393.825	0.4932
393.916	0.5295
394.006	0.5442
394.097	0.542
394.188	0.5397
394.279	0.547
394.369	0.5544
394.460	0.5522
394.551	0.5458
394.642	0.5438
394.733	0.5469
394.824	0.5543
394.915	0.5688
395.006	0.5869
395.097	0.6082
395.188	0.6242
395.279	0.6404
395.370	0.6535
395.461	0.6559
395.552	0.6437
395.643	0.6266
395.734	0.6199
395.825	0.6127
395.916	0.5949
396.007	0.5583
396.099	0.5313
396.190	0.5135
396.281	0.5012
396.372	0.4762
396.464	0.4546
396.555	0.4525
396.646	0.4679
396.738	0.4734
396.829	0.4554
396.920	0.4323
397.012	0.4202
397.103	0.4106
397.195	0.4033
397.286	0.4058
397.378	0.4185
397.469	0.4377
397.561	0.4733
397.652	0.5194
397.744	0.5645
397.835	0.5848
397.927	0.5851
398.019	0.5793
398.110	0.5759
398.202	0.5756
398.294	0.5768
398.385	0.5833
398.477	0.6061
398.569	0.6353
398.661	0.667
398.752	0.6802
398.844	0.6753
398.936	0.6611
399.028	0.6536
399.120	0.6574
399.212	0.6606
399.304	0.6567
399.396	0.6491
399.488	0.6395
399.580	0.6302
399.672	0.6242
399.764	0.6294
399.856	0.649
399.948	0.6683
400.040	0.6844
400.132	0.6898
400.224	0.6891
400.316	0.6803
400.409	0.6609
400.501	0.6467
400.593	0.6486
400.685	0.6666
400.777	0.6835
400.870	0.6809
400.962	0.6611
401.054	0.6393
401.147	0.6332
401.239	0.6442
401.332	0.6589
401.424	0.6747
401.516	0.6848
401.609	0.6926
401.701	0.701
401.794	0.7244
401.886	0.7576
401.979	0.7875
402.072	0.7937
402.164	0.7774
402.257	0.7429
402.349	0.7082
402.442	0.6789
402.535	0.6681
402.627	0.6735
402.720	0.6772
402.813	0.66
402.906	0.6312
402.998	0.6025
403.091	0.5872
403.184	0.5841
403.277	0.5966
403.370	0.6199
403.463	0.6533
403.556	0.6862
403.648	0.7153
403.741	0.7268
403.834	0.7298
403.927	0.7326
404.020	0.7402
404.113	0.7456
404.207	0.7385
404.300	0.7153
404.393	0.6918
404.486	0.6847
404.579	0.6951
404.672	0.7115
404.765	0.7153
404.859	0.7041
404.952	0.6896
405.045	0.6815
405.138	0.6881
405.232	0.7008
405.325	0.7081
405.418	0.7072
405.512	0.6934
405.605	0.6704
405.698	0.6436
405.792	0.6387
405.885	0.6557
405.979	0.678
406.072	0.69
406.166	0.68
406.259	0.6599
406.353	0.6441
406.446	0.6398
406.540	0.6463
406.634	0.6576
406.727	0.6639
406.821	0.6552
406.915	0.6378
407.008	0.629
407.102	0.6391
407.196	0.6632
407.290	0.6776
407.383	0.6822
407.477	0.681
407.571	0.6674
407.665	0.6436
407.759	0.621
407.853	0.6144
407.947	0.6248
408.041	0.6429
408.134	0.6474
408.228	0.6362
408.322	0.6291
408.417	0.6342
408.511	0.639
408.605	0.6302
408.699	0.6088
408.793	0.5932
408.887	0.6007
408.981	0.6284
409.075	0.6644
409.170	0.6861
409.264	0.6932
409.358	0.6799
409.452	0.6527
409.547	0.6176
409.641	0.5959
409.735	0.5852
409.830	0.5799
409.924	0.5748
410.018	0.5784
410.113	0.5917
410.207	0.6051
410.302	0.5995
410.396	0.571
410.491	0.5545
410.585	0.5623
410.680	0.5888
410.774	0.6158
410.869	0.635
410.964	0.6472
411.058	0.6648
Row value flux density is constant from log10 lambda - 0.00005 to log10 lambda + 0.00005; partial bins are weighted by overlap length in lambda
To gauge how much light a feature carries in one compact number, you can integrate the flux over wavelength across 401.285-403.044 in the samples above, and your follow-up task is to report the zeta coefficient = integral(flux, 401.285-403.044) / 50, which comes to 0.025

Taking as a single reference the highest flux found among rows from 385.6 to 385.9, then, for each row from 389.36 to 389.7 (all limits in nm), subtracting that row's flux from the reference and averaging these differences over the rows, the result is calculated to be 0.13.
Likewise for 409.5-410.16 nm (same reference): 0.01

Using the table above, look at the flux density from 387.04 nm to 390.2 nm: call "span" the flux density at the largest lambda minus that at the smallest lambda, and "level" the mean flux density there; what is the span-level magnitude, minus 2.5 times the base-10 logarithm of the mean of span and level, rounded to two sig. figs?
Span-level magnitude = 1.8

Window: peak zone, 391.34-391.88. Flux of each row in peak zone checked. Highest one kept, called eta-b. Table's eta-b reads 0.6036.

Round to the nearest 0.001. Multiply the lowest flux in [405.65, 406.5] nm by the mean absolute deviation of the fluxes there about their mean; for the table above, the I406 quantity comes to 0.010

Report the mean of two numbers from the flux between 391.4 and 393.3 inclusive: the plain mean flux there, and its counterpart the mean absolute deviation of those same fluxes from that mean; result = 0.30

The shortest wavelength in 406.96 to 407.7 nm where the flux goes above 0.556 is 407.008 nm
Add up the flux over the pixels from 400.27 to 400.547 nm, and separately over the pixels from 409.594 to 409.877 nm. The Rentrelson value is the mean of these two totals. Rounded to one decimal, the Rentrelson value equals 1.9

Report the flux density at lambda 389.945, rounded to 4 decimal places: 0.5616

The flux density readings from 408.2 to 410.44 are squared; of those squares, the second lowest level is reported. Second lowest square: 0.33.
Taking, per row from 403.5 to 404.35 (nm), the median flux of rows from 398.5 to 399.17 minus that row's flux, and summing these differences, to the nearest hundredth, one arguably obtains -0.58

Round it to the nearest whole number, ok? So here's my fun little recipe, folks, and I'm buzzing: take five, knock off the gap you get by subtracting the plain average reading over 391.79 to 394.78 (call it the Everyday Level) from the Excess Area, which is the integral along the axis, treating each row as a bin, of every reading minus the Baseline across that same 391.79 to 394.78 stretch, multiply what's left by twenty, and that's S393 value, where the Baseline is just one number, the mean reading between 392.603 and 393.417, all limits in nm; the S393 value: 106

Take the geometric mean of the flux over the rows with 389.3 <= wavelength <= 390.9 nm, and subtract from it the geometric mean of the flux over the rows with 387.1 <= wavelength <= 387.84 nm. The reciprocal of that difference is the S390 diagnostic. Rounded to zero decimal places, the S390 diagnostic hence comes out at -23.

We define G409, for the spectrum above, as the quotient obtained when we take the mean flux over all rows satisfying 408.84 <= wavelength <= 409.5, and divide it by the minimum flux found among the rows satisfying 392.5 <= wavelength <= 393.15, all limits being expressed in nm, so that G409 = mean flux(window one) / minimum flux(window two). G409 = 1.65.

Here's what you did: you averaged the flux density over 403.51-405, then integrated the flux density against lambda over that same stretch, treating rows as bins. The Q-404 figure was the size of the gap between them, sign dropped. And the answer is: 0.35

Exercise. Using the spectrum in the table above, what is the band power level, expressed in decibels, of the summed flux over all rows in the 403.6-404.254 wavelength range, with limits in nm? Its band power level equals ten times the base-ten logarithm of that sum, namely 7.10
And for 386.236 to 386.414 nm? 1.32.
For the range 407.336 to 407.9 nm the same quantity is 5.92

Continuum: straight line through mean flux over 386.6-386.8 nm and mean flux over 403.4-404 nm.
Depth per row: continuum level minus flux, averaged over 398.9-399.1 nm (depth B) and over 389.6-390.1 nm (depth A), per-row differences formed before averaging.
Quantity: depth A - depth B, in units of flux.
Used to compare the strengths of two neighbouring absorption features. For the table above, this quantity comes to 0.17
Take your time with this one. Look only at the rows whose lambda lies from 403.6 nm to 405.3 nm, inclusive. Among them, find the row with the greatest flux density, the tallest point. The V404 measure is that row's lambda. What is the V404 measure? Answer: 404.113 nm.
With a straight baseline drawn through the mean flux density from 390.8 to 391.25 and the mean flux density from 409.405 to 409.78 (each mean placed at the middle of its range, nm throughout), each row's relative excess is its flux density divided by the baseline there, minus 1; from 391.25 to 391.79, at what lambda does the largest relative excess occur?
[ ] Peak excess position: 391.294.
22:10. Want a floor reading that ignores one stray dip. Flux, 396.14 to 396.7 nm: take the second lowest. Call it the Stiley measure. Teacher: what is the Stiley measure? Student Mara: 0.4546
